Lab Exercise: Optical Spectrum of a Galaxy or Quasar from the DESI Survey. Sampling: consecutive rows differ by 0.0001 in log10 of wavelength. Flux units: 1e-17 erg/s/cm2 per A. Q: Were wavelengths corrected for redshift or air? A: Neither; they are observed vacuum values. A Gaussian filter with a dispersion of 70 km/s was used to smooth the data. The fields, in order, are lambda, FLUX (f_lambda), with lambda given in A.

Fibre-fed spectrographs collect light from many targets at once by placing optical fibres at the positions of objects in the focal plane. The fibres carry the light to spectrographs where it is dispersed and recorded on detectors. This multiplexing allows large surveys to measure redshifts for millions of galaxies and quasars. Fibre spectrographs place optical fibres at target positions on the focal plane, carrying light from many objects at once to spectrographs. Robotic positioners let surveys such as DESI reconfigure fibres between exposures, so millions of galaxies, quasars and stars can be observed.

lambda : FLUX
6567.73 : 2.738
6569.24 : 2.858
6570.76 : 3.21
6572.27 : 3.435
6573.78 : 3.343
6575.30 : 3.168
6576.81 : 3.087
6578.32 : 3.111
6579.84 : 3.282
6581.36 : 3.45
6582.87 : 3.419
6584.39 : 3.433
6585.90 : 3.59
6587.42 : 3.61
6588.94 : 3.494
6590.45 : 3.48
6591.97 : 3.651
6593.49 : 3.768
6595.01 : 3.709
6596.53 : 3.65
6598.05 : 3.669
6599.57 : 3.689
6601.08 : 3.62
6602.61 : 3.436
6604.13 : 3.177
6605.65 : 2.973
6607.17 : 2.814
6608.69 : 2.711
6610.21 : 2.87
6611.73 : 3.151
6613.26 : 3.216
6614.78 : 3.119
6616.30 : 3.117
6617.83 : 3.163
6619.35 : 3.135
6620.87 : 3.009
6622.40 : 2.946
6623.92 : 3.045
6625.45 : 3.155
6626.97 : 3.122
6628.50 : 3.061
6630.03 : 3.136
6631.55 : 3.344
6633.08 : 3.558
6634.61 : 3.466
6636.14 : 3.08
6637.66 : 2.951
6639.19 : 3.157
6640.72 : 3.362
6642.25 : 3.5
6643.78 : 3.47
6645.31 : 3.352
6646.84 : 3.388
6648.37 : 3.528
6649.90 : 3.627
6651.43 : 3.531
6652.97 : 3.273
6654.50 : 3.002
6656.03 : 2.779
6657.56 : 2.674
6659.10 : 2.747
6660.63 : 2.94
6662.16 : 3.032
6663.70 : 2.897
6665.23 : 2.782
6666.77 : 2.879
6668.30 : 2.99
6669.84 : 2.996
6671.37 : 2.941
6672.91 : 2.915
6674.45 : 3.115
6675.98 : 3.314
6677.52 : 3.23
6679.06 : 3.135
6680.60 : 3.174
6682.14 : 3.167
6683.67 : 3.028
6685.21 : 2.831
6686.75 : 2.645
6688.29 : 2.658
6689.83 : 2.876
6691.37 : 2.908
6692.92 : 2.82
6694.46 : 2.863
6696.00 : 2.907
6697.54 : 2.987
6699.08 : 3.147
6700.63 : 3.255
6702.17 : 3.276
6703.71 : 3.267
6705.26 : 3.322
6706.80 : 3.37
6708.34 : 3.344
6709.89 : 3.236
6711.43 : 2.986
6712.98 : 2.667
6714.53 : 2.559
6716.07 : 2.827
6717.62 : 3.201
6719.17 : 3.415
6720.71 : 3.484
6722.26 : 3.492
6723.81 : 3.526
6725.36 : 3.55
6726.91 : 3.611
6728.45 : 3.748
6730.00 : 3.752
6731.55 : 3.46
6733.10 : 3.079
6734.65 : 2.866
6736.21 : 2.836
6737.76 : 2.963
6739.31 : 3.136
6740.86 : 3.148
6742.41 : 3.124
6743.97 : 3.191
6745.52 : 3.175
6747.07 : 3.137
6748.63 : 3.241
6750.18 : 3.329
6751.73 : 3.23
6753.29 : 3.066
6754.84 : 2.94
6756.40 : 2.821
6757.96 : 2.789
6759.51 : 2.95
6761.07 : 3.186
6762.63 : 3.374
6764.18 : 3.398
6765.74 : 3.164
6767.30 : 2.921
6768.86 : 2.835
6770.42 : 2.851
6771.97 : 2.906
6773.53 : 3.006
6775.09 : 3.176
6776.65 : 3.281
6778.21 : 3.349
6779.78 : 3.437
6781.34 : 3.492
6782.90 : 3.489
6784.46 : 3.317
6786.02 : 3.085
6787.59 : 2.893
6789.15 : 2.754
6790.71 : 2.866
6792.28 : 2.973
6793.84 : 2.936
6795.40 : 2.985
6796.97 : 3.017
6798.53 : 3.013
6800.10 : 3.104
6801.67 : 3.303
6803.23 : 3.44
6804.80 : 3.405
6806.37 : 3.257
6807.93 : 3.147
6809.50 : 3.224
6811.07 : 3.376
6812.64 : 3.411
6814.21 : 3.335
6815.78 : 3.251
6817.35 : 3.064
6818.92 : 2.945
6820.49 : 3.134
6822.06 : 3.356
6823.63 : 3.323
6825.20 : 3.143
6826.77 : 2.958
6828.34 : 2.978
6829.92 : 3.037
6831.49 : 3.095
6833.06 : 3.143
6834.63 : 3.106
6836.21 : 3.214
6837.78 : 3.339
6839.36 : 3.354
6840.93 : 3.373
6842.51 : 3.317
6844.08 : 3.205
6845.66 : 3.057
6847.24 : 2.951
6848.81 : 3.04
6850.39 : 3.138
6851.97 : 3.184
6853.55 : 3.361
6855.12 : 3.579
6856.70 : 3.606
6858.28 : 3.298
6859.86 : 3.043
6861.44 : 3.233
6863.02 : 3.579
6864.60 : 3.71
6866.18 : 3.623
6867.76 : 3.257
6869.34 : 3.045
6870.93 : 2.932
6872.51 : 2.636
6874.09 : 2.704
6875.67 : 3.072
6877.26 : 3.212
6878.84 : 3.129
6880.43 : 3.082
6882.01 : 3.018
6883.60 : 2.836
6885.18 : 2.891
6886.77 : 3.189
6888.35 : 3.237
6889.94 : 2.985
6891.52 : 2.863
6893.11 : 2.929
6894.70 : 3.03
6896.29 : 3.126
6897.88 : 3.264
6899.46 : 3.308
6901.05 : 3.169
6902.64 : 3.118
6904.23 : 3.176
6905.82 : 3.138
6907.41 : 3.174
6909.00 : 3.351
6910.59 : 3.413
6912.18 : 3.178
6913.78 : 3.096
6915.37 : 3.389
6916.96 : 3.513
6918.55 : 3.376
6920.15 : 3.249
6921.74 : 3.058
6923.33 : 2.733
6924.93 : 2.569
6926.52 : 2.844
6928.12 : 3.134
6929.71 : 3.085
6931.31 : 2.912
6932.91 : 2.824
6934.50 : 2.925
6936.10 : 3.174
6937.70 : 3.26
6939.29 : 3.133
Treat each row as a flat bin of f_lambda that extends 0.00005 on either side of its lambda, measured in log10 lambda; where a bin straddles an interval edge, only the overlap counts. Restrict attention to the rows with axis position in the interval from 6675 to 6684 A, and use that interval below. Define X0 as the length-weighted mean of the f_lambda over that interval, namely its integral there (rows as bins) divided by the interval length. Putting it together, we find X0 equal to 3.18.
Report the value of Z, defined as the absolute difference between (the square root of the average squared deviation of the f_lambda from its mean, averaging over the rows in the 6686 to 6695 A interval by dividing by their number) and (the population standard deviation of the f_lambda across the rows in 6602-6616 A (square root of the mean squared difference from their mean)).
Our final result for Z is 0.11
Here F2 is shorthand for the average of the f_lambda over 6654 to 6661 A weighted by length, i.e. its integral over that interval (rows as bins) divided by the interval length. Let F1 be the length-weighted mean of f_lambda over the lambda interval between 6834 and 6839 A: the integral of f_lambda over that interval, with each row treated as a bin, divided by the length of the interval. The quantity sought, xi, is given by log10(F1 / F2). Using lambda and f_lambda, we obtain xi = 0.060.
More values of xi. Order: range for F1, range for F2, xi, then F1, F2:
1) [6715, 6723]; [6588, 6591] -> -0.031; 3.26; 3.5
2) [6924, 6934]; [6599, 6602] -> -0.100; 2.89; 3.6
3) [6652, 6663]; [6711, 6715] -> 0.032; 2.93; 2.7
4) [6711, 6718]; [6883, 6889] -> -0.033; 2.82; 3.0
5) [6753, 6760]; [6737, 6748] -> -0.032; 2.90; 3.1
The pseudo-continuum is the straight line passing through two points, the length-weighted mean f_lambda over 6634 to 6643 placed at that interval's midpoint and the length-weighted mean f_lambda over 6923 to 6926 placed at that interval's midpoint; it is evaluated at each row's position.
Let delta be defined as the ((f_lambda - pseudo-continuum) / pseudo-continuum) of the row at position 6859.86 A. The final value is 0.09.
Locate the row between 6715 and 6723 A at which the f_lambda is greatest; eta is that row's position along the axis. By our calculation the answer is 6722.26 A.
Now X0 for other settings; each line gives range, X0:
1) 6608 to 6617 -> 3.03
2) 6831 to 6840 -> 3.21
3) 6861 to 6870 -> 3.42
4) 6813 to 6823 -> 3.19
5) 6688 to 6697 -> 2.85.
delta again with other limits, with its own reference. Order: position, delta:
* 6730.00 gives 0.23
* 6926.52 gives 0.07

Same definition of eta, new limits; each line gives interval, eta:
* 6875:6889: 6888.35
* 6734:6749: 6748.63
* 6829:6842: 6840.93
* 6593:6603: 6593.49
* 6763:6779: 6764.18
